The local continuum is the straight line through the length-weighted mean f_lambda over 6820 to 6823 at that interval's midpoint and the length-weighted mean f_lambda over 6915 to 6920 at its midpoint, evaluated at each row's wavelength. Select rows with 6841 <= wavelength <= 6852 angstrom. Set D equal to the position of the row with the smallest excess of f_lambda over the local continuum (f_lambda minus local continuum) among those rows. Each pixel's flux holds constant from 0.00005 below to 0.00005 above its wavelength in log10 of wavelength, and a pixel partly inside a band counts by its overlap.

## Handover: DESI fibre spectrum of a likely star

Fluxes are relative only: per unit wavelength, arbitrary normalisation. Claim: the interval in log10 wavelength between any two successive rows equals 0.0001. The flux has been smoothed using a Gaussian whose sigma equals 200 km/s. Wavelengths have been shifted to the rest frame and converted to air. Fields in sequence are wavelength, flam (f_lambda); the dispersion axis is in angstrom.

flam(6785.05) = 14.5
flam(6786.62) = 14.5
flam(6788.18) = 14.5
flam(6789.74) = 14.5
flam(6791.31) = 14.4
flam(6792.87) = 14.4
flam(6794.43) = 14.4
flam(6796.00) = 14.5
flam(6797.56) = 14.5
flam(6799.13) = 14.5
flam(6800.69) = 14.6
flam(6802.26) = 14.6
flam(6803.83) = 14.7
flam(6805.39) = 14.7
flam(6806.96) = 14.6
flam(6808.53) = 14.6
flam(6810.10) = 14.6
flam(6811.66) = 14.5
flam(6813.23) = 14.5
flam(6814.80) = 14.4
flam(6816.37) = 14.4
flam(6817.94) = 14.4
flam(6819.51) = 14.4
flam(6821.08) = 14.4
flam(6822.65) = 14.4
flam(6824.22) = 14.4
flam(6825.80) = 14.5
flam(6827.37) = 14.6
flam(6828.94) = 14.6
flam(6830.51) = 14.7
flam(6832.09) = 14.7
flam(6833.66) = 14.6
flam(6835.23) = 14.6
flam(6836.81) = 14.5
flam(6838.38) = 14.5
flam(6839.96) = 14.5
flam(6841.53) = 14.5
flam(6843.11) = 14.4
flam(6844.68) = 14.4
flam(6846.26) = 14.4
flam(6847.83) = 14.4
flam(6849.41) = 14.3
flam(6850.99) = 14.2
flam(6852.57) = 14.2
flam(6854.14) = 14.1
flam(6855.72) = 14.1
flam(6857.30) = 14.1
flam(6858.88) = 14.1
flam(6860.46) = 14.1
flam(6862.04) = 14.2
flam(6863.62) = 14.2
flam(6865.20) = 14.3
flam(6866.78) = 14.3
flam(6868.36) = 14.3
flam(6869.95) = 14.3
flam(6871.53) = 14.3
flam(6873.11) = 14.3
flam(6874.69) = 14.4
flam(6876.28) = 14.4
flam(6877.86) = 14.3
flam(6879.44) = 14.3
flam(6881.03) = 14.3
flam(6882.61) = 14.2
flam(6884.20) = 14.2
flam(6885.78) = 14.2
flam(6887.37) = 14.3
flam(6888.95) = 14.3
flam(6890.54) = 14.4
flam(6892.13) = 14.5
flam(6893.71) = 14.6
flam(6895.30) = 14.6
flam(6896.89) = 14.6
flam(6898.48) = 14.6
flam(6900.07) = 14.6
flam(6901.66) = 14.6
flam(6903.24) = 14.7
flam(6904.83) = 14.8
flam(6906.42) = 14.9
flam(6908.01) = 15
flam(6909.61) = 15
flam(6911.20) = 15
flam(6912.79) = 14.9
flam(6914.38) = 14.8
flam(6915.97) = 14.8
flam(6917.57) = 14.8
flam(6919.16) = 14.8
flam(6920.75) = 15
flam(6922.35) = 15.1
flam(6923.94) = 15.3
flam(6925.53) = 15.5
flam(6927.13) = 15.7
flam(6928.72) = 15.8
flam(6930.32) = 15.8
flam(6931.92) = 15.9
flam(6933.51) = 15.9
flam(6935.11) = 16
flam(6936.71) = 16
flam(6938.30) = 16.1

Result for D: 6850.99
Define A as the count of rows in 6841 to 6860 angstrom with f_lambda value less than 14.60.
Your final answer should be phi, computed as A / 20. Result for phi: 0.6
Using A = 12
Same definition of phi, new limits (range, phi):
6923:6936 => 0.0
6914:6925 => 0.0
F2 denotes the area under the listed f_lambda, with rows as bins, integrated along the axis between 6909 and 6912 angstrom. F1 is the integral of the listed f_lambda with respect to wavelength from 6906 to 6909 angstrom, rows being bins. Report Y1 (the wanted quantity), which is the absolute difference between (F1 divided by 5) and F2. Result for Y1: 36.1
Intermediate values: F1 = 44.7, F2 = 45.0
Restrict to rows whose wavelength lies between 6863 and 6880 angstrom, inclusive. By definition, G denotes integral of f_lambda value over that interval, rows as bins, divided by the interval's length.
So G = 14.3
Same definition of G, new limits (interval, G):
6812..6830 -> 14.5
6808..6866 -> 14.4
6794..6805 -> 14.6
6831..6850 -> 14.5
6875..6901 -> 14.4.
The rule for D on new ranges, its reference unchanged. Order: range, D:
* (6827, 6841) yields 6839.96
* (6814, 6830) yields 6824.22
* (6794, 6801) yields 6794.43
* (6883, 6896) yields 6885.78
